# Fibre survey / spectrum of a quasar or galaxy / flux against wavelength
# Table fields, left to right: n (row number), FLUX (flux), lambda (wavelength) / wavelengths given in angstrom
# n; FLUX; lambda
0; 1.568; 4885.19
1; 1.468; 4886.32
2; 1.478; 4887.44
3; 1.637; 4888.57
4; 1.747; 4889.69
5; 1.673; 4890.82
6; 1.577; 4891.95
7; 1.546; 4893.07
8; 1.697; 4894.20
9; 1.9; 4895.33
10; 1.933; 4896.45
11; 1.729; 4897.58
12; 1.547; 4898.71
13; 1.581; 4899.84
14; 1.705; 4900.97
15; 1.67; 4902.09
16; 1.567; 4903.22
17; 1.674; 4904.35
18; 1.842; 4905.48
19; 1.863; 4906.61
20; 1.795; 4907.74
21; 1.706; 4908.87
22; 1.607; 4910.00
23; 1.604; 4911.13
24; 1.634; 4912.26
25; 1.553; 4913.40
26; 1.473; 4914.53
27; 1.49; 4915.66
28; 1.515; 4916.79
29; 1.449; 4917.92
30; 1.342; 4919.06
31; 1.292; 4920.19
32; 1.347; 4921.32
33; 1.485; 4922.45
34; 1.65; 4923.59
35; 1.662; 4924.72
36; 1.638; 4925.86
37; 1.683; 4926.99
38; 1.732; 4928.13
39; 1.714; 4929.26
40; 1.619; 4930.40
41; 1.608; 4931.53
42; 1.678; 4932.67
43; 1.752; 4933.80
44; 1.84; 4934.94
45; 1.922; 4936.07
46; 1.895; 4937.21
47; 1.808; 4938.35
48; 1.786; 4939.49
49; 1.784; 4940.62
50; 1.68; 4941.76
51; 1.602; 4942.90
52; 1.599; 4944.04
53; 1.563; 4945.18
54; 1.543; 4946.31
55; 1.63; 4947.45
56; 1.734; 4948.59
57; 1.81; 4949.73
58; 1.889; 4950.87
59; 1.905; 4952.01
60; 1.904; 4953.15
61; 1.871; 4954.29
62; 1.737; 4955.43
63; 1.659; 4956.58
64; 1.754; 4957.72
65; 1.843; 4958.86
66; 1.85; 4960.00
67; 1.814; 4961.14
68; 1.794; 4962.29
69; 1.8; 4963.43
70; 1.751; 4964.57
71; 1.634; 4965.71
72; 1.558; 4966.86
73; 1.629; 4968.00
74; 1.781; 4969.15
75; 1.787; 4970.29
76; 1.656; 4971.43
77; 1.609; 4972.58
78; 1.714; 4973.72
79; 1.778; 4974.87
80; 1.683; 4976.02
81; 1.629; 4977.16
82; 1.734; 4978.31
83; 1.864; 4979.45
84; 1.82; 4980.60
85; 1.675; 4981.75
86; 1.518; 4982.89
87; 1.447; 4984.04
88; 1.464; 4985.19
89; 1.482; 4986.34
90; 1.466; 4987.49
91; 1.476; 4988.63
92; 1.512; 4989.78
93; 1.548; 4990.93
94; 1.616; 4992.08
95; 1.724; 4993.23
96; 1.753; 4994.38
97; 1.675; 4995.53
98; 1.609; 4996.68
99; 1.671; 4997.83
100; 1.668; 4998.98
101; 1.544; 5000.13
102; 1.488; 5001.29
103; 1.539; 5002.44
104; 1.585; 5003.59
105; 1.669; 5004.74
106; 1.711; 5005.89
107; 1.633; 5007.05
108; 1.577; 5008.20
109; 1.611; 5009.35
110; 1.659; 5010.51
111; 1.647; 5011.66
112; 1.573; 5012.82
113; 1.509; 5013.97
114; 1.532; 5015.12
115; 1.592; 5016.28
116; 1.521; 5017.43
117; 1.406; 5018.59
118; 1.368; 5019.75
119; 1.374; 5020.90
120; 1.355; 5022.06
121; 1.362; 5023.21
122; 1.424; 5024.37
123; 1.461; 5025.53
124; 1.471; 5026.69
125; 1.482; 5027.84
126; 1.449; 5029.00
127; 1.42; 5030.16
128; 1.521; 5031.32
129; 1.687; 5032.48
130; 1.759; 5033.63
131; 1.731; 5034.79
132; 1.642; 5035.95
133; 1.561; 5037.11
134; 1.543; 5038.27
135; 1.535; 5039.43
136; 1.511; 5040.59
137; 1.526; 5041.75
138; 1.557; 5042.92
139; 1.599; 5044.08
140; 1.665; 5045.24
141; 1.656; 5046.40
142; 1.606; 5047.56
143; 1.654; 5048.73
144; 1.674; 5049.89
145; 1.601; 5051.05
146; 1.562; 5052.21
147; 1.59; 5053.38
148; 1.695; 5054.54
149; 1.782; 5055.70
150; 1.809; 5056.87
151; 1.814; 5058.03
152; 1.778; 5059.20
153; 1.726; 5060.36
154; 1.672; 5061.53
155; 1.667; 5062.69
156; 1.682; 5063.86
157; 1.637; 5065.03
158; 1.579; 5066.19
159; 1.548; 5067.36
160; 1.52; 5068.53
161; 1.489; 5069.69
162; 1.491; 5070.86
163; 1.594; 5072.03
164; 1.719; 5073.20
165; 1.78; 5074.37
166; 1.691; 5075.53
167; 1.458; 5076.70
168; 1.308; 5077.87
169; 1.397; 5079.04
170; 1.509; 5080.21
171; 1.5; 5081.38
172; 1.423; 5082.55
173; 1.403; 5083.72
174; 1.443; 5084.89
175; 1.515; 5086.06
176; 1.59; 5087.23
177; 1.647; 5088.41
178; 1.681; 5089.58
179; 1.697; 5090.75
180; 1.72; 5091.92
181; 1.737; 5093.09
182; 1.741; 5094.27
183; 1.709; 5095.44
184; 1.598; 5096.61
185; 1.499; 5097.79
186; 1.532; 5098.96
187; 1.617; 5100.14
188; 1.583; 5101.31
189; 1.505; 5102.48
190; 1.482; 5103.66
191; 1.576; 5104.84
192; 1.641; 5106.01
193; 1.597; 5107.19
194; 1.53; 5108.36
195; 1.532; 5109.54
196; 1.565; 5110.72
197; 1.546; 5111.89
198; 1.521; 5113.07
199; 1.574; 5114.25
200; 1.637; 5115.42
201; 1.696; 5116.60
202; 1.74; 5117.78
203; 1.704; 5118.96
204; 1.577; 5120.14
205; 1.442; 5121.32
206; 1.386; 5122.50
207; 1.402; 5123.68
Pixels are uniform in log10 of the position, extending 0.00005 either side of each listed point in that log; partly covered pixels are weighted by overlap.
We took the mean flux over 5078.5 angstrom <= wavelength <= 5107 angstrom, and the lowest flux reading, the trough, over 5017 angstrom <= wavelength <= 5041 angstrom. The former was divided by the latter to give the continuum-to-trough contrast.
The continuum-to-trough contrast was 1.16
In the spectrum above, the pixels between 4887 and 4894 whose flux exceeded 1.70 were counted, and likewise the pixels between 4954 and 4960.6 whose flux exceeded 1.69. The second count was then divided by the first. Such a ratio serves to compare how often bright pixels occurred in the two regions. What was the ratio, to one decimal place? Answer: 5.0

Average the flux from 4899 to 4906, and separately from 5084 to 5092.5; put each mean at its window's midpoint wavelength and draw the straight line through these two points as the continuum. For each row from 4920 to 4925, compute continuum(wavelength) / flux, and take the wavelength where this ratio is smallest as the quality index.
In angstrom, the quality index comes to 4924.72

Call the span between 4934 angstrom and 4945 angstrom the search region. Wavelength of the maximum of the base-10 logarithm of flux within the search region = 4936.07 angstrom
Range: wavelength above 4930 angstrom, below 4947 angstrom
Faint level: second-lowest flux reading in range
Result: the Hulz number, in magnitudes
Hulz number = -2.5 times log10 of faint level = -0.48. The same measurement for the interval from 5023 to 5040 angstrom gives -0.38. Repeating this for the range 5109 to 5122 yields -0.46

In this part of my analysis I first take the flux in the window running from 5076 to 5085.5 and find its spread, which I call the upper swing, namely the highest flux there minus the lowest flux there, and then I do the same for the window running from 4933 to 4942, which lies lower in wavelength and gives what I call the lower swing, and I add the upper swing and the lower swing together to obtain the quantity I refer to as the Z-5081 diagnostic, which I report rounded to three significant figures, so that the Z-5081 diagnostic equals 0.443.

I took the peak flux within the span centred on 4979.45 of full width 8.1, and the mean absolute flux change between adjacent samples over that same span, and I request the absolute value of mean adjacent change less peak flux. 1.76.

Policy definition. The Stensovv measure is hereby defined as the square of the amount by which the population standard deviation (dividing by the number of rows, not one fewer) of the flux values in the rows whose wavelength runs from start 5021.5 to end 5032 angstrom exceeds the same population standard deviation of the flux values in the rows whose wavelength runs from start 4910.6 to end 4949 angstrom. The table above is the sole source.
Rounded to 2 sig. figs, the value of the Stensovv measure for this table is 0.0093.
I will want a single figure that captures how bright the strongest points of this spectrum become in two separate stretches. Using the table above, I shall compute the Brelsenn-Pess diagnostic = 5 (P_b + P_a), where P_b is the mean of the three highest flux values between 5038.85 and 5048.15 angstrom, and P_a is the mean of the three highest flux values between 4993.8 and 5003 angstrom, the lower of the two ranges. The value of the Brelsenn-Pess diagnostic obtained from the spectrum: 16.7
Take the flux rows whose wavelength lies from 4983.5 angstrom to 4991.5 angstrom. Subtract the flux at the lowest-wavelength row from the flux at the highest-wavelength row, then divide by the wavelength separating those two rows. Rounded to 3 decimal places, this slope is 0.015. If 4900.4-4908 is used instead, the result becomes 0.013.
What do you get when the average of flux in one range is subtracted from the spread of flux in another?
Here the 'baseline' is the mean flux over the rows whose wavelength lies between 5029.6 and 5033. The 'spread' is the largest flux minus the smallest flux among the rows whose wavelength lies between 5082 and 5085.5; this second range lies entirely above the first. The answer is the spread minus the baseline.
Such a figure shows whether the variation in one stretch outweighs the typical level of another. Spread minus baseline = -1.50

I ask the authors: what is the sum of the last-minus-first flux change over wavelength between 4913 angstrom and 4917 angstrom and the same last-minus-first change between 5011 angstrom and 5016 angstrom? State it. -0.15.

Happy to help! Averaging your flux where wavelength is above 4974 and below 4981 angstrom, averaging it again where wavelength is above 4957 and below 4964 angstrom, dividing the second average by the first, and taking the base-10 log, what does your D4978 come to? 0.01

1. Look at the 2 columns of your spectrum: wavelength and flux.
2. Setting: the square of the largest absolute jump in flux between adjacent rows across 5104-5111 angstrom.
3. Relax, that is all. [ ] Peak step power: 0.0045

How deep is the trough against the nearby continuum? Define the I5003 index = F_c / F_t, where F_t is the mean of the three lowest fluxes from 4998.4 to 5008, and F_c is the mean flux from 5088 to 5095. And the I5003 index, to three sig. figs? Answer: 1.12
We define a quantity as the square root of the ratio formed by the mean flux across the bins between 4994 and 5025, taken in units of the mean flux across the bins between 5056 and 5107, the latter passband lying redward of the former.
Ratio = 0.987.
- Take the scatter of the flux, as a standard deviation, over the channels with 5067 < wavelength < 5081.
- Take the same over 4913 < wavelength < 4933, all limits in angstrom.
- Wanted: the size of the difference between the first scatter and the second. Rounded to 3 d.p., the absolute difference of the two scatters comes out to 0.001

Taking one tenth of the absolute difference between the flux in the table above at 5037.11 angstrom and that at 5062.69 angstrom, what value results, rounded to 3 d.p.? 0.011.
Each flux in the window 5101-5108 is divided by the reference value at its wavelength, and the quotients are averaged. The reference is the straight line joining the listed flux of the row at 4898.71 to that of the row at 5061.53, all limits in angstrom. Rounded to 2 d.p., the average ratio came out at 0.92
